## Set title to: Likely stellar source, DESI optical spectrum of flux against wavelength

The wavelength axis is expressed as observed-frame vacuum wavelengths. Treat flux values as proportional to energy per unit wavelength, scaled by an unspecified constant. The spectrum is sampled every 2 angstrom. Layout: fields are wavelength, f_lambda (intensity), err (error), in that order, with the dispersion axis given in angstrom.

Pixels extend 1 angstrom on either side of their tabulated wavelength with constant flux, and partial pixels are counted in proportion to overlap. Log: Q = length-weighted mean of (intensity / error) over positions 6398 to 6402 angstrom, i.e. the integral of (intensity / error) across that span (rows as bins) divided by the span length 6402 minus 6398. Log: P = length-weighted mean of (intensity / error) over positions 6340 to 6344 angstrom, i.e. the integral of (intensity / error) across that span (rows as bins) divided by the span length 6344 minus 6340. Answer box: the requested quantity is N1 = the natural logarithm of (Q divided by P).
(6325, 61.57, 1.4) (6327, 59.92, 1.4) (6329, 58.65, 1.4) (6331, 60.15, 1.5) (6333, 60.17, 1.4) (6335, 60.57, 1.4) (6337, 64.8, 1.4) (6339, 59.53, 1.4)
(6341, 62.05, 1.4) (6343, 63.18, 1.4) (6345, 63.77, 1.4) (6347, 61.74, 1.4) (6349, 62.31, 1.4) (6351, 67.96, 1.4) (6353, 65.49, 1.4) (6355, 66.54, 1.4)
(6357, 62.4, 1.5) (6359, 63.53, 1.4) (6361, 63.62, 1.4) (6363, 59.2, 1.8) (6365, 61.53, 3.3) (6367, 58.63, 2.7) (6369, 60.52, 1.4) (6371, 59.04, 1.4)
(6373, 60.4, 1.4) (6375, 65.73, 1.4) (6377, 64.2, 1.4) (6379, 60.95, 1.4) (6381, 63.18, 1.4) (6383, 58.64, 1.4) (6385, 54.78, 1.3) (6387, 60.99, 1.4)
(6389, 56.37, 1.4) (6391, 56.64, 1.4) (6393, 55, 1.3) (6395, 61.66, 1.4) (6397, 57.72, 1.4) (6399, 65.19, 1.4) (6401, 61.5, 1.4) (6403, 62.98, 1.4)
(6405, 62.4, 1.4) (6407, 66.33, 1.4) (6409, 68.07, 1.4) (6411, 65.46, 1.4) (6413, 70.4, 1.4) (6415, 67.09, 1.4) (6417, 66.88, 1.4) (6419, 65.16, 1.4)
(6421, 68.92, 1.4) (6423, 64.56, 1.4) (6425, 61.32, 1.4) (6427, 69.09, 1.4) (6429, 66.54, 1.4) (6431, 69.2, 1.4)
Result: 0.01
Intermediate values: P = 44.7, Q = 45.2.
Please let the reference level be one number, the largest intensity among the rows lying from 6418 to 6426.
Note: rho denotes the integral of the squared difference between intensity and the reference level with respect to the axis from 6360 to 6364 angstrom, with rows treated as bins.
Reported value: 245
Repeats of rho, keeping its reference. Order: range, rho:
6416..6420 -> 37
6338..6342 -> 271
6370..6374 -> 340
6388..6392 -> 617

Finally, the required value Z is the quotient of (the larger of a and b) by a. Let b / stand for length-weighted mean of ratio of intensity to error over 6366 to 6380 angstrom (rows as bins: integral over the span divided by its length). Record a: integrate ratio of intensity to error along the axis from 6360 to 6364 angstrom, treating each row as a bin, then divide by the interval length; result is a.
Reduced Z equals 1.05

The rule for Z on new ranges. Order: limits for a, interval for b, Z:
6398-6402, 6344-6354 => 1.01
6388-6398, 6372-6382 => 1.08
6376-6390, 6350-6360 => 1.06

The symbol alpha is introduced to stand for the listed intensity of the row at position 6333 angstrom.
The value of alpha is 60.17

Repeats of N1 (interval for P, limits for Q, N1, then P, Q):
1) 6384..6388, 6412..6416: 0.14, 42.9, 49.1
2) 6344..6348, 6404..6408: 0.03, 44.8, 46.0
